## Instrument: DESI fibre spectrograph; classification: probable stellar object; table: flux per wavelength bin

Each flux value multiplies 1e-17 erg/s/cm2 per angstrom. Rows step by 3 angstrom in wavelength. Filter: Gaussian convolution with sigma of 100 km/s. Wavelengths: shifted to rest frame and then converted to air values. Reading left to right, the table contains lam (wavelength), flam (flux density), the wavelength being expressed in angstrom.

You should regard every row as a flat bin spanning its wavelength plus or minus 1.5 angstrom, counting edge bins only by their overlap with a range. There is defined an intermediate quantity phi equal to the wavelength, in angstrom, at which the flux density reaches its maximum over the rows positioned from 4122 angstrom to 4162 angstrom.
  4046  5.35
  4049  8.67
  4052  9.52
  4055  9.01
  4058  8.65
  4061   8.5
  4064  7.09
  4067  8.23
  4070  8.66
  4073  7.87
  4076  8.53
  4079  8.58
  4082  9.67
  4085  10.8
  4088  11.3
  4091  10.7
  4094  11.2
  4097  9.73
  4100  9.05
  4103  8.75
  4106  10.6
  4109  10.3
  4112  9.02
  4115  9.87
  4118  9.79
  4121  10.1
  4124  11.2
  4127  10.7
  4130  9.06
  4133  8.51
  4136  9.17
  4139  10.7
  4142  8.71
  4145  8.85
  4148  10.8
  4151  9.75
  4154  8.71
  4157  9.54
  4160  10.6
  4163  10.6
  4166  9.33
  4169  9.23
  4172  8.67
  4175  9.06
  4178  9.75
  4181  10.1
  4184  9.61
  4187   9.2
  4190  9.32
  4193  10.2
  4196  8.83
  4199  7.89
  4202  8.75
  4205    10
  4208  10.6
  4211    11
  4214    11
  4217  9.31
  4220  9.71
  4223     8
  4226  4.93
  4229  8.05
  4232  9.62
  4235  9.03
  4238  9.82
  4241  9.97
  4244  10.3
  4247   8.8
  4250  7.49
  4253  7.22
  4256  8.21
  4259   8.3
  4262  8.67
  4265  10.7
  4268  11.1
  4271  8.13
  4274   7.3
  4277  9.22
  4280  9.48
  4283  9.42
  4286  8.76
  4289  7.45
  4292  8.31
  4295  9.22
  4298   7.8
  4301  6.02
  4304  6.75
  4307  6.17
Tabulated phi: 4124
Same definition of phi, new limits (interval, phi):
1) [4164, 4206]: 4193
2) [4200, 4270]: 4268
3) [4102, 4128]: 4124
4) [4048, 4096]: 4088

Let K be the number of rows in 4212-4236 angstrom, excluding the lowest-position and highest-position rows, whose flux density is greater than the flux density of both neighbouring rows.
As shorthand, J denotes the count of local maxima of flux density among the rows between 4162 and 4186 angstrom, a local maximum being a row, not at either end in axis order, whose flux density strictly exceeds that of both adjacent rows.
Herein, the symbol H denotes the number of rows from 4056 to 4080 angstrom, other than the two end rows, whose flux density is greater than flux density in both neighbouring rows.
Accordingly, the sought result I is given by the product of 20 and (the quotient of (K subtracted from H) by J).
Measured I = -20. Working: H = 1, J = 1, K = 2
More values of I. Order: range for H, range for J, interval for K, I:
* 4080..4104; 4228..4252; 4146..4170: 20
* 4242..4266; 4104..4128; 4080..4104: -20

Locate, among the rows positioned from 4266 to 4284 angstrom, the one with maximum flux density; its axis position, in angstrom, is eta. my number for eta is 4268 angstrom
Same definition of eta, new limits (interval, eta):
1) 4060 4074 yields 4070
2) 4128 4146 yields 4139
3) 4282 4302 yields 4283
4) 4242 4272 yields 4268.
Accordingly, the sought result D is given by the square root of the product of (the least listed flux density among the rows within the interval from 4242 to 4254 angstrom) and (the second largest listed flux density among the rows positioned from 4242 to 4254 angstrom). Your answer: 8.0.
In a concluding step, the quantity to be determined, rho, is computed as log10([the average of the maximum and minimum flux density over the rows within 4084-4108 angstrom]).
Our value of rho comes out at 1.00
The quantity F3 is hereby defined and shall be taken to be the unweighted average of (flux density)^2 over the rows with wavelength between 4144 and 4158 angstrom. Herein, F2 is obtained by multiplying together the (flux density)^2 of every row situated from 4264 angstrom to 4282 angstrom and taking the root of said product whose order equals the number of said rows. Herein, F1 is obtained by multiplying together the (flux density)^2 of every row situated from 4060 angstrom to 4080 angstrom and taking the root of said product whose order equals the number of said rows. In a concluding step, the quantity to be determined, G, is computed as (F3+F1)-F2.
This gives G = 73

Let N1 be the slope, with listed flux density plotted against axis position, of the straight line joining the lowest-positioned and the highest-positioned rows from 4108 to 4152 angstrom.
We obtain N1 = -0.013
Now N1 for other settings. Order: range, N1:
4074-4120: 0.030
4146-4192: -0.035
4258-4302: -0.054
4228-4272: 0.002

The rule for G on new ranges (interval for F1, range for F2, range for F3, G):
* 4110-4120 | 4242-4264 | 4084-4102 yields 131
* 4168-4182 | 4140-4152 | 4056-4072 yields 65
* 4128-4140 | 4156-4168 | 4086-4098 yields 103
